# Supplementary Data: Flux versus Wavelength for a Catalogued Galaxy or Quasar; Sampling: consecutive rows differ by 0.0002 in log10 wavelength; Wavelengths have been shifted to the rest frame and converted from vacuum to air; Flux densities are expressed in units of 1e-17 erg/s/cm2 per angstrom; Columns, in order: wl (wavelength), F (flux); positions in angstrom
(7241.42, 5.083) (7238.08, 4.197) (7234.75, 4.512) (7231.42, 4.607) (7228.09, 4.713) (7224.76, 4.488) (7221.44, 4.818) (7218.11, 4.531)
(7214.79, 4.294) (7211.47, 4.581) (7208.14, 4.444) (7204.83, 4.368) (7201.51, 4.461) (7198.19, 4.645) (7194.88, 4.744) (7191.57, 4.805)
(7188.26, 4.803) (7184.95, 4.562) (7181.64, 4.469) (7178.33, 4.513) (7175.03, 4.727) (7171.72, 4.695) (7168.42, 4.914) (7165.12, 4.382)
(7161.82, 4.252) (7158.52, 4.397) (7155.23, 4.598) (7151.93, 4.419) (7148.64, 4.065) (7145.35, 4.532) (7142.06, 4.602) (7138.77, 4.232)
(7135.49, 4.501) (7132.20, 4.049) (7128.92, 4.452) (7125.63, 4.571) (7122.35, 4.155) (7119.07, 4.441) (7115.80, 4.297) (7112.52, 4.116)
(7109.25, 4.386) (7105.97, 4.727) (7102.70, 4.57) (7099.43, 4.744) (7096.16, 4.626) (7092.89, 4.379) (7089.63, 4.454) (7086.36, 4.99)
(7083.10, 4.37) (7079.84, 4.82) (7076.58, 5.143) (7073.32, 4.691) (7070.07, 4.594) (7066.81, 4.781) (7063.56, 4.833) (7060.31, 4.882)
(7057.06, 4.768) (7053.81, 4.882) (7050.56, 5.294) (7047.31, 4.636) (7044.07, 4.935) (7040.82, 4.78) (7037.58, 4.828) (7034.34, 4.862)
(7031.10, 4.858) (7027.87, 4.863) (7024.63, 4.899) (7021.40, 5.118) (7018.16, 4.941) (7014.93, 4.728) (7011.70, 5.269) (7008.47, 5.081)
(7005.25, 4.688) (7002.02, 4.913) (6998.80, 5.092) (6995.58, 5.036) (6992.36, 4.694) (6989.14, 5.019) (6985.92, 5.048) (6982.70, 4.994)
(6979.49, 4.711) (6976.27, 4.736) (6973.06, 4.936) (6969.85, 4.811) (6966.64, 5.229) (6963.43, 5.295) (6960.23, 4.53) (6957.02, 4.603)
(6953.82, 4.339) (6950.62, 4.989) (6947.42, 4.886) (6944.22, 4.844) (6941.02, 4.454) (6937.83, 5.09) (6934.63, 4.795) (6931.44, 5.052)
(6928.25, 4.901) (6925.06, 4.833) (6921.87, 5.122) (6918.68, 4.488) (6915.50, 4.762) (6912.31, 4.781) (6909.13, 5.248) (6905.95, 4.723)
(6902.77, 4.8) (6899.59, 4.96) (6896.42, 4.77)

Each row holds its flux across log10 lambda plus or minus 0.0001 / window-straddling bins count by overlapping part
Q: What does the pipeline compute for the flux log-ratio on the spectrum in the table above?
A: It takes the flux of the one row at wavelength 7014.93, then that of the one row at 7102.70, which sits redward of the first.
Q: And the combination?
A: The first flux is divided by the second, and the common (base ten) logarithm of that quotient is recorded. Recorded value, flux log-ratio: 0.015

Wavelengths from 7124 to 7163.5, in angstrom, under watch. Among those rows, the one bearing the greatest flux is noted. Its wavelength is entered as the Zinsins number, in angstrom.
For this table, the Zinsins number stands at 7142.06 angstrom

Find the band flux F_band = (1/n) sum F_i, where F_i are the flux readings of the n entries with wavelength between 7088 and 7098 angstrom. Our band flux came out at 4.49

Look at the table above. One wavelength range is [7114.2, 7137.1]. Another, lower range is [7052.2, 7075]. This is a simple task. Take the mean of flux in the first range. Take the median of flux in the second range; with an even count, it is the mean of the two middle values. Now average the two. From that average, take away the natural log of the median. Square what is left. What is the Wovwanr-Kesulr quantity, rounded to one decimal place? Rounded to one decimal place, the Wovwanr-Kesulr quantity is 9.0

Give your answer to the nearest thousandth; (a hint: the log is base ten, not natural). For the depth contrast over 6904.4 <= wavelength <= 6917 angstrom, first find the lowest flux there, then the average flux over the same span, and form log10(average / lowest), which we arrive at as 0.014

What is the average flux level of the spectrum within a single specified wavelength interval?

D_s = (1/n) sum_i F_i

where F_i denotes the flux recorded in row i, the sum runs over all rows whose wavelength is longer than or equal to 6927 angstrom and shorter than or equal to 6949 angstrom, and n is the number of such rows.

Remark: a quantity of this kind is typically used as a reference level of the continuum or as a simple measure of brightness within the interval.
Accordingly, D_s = 4.86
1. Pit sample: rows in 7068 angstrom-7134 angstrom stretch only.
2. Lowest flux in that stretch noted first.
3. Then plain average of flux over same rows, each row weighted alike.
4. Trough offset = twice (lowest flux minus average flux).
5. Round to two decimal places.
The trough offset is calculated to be -0.96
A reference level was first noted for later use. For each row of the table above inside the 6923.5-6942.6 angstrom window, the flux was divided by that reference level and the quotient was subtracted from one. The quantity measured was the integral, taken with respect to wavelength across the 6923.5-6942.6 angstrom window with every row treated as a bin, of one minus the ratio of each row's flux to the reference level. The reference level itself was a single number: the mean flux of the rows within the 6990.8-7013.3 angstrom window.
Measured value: 0.44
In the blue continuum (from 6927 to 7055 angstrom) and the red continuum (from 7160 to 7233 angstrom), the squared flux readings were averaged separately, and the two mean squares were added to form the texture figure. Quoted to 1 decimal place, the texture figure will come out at 45.0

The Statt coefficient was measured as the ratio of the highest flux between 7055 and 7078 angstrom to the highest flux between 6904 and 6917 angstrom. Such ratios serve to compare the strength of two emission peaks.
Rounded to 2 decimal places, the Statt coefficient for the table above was 0.98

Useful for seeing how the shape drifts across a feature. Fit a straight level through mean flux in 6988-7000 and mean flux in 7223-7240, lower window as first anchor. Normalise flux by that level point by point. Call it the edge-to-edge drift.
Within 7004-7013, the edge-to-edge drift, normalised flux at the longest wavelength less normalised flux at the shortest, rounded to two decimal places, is 0.12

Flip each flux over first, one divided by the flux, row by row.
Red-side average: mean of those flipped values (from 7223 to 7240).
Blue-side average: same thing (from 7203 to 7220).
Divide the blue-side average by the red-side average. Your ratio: 1.01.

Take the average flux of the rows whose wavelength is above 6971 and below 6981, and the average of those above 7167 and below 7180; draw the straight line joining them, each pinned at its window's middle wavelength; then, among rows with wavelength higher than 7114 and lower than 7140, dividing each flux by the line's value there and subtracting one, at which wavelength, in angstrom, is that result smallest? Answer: 7132.20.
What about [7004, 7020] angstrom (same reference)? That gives 7005.25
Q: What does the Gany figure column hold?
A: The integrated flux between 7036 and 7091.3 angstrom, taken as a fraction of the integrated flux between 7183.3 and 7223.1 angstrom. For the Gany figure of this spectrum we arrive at 1.5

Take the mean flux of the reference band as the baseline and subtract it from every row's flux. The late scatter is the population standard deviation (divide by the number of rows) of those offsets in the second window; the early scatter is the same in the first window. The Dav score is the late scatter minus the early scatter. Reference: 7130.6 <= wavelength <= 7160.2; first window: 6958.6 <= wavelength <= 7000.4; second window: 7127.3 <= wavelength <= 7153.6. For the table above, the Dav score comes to -0.015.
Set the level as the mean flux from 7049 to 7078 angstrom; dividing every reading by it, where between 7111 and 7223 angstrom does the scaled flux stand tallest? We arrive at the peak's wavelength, 7168.42 angstrom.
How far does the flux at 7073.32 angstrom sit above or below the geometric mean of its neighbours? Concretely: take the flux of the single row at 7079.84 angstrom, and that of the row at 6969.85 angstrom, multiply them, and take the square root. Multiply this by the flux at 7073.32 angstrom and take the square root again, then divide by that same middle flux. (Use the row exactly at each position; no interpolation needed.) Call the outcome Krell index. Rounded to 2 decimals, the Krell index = 1.01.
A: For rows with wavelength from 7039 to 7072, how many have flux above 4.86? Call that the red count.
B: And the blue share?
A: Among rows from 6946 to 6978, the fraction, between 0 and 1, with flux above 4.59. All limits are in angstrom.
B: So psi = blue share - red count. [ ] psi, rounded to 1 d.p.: -3.2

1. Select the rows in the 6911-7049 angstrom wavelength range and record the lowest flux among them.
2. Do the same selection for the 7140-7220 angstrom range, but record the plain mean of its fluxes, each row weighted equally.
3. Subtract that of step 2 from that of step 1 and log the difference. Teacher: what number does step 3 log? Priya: -0.19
